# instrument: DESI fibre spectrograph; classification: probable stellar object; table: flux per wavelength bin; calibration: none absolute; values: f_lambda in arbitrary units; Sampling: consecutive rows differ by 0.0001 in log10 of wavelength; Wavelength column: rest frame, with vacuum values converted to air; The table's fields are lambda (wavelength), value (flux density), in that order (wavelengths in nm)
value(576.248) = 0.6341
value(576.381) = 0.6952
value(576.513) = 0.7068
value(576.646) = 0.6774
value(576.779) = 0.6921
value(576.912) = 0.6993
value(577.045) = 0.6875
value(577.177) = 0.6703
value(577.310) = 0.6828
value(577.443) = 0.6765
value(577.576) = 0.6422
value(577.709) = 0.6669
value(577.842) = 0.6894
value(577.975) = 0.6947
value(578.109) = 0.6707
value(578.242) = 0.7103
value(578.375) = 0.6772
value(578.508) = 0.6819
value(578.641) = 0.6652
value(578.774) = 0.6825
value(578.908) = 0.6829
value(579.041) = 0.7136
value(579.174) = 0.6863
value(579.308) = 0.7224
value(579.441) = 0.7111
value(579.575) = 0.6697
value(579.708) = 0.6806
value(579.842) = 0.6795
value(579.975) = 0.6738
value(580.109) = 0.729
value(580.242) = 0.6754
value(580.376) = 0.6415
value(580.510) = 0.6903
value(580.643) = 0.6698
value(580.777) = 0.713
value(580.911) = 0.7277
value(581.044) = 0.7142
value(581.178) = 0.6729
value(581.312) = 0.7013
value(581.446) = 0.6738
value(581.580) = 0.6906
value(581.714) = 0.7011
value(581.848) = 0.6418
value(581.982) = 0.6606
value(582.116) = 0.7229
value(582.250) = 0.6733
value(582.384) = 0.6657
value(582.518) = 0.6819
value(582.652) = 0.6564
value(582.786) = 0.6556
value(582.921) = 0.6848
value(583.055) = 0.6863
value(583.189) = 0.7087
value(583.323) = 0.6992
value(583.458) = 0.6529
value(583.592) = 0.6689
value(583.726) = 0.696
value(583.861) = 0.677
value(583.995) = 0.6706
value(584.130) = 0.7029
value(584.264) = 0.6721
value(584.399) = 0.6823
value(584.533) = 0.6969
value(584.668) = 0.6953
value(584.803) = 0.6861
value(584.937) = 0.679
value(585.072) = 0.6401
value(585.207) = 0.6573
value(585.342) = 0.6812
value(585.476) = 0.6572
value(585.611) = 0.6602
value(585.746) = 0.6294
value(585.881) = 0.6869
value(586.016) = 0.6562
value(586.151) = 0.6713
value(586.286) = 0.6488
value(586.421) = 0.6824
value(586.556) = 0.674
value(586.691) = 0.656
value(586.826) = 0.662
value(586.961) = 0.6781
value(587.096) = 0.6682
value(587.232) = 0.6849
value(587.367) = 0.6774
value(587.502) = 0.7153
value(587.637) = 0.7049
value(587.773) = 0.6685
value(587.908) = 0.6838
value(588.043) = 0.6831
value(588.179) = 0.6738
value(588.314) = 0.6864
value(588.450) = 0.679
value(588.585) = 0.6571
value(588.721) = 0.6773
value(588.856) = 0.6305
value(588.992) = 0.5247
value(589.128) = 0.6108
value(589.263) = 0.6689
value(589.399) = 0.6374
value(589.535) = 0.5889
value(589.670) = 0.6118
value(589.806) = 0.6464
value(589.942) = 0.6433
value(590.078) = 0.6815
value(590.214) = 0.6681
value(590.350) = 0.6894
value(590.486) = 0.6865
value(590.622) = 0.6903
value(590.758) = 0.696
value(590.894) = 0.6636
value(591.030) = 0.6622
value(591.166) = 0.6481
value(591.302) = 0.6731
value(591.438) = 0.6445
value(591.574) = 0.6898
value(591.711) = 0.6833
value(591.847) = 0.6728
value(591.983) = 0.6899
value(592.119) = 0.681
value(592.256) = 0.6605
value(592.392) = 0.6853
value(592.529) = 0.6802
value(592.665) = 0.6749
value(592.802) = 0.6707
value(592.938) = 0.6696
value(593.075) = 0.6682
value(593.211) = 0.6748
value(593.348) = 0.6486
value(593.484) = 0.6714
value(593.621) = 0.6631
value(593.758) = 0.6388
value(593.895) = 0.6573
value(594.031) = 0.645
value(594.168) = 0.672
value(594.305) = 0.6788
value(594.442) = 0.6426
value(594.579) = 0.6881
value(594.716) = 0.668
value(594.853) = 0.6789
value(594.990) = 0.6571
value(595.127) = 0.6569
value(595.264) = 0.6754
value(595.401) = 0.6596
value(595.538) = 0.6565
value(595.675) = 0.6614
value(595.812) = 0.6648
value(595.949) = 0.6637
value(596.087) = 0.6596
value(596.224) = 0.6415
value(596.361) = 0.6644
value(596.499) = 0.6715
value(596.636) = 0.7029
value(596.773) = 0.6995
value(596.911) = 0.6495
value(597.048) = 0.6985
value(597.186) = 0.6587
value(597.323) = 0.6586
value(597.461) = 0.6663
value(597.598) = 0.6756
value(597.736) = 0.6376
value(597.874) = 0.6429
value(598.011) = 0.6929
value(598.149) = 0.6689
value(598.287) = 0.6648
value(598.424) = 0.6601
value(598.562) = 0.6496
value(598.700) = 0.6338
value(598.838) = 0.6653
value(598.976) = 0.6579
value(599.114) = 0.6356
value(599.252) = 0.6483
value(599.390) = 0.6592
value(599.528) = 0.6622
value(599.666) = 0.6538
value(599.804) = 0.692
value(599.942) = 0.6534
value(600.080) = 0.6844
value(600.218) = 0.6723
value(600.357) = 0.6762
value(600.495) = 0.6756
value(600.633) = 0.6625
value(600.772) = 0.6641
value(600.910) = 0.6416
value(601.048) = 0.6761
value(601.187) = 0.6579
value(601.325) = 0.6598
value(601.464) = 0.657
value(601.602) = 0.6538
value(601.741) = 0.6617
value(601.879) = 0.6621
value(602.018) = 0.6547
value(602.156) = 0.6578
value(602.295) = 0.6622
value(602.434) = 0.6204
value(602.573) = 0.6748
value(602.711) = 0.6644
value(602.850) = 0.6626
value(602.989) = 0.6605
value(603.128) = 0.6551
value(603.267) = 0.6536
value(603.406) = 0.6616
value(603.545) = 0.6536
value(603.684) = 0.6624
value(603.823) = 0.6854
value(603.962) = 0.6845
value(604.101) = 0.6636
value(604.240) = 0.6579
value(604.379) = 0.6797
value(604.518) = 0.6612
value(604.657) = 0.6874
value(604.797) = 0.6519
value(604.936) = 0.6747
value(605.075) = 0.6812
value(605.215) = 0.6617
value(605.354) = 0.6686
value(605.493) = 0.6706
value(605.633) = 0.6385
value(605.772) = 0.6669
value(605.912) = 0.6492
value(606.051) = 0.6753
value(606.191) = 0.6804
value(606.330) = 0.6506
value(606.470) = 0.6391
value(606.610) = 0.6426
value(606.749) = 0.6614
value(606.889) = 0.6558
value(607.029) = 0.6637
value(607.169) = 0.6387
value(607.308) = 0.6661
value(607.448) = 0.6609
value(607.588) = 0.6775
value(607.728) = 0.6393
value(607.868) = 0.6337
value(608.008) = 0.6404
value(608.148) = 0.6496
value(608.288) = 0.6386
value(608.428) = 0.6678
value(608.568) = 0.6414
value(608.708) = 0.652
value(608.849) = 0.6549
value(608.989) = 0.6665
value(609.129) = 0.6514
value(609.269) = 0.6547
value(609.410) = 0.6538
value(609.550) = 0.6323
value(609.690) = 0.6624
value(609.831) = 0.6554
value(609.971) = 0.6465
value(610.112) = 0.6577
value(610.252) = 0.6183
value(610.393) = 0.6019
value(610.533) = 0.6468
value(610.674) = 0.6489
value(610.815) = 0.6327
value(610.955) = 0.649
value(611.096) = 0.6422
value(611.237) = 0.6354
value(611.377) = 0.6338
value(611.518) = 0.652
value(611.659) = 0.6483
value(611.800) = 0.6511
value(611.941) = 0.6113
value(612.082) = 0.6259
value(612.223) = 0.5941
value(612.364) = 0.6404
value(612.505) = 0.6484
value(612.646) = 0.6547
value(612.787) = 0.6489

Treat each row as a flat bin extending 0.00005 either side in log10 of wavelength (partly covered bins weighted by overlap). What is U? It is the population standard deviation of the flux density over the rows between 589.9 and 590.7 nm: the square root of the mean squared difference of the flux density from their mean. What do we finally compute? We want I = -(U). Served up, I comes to -0.017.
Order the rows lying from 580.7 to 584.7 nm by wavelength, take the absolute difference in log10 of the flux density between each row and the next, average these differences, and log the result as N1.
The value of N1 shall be 0.014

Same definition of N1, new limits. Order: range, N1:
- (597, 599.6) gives 0.011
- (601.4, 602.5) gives 0.007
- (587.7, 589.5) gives 0.024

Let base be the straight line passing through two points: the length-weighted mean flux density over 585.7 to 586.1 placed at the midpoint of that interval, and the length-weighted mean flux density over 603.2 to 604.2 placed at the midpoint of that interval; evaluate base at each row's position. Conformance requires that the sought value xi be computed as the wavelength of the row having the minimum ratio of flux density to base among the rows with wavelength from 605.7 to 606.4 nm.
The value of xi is 605.912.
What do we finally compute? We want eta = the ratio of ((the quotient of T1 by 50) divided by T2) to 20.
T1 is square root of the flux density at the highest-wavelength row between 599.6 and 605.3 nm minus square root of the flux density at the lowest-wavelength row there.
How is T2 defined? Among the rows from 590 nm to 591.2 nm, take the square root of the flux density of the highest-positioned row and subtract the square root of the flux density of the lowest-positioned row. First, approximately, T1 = 0.005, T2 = -0.0205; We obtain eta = 0.000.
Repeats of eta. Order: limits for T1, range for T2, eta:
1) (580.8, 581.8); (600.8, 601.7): -0.002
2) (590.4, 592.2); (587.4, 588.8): 0.000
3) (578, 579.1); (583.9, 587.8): -0.020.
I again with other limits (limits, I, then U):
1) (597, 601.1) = -0.016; 0.0164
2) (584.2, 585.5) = -0.017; 0.0173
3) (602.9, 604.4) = -0.012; 0.0115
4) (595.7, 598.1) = -0.020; 0.0199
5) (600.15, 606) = -0.013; 0.0128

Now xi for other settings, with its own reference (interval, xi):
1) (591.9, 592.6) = 592.256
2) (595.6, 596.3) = 596.224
